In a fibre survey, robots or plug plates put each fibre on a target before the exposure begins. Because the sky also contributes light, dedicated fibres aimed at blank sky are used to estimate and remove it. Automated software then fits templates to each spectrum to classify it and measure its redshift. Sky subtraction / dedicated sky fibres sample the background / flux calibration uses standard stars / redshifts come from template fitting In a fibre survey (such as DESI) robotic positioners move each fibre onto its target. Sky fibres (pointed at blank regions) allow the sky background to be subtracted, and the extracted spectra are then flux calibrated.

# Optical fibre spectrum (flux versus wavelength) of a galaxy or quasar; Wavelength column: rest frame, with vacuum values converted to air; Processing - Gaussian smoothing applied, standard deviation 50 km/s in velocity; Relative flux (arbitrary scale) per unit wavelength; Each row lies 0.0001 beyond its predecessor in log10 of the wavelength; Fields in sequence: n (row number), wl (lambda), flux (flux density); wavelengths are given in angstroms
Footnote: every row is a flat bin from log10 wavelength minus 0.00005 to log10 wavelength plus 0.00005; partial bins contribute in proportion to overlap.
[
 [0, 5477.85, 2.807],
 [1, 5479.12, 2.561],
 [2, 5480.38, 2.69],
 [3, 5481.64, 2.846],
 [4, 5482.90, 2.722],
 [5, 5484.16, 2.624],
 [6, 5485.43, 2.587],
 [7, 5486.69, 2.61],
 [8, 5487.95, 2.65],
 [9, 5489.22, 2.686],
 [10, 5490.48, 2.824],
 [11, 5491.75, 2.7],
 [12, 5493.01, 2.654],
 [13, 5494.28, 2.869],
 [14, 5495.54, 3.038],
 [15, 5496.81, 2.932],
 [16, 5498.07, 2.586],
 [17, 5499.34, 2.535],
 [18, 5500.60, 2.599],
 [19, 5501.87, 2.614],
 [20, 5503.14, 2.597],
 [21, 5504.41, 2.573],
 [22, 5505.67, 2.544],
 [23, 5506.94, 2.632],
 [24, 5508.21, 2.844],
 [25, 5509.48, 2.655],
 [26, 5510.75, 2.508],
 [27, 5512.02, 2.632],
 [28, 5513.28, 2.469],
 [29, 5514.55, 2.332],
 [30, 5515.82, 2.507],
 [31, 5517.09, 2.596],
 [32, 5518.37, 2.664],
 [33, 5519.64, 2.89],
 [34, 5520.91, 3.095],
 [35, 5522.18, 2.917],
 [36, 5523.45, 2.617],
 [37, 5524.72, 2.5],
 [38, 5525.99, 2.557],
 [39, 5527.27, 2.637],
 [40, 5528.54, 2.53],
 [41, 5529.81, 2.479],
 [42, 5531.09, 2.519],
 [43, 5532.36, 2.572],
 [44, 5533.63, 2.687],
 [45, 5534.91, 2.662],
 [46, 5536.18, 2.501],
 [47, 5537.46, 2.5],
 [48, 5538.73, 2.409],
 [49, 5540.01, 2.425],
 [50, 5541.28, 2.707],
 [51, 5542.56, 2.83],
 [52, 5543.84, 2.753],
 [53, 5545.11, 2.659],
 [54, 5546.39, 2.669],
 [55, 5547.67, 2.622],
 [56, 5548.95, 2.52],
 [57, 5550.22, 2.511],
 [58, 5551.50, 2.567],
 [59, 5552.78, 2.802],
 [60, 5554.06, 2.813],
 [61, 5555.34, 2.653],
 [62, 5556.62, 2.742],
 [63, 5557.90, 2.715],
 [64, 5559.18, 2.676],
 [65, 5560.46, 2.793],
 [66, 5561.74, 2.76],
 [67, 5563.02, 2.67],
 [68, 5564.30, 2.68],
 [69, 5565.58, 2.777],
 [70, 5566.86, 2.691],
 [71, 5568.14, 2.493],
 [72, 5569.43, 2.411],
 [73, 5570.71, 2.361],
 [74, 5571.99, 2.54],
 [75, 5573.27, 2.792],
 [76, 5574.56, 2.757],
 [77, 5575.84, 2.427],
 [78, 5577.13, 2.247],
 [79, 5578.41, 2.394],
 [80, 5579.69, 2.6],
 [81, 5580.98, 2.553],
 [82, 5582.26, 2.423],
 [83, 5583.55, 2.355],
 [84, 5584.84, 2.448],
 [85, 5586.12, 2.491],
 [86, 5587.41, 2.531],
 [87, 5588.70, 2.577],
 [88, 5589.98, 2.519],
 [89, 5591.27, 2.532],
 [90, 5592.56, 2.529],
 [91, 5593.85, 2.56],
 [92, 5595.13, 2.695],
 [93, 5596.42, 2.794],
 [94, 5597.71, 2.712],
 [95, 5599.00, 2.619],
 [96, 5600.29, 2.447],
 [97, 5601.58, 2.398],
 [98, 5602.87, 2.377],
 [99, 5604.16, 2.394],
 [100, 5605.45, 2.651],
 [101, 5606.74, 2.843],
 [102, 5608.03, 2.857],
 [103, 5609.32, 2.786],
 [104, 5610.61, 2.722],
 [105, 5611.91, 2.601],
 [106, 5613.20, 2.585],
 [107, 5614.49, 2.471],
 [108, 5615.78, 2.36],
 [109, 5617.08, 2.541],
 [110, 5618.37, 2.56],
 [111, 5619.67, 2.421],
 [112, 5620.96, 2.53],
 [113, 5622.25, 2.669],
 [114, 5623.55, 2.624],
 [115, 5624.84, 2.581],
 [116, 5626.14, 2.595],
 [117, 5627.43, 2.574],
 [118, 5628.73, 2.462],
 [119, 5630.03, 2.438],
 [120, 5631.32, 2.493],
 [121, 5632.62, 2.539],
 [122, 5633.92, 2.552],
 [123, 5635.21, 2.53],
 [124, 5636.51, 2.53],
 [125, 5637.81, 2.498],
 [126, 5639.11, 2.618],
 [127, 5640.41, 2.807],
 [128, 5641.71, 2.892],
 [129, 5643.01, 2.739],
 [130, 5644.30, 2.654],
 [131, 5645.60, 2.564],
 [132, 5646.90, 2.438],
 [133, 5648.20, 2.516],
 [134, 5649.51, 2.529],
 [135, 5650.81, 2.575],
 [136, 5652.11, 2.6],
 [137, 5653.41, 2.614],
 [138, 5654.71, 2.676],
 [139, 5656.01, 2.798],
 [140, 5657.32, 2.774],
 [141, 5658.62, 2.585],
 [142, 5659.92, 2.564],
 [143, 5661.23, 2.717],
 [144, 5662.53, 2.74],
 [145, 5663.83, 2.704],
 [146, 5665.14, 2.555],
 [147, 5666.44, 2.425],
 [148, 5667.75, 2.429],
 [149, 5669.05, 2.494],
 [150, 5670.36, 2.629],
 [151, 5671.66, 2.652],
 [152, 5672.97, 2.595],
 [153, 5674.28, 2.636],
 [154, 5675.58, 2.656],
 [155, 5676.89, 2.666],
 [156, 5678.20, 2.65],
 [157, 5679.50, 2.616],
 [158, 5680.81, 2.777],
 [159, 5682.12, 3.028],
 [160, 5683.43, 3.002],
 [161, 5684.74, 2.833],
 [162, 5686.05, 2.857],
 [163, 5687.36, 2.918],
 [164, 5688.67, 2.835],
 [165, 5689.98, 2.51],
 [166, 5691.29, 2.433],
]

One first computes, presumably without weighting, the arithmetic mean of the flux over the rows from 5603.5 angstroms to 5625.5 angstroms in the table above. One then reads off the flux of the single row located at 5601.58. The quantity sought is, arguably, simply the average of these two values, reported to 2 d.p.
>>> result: 2.50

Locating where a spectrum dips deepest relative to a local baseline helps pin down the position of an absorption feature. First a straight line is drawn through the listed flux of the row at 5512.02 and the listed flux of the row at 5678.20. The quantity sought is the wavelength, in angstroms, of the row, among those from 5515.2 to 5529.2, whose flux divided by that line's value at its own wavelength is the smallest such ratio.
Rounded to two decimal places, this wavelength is 5524.72 angstroms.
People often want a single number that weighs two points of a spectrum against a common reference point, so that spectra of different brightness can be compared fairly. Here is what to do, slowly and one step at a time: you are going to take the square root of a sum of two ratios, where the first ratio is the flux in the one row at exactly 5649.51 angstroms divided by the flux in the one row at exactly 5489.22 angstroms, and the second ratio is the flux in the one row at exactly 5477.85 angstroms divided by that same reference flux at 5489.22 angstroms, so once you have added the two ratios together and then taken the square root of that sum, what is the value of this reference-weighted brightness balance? 1.41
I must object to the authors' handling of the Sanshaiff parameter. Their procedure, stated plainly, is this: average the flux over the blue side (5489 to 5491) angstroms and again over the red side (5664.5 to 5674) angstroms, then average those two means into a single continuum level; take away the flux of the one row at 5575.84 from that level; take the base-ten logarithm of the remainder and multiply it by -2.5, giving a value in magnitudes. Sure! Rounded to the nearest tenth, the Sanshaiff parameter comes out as 1.6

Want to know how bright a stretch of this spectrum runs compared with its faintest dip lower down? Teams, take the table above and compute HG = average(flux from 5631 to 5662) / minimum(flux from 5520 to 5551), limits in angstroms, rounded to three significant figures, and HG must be 1.09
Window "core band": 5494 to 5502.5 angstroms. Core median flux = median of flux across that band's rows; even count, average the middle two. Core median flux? 2.61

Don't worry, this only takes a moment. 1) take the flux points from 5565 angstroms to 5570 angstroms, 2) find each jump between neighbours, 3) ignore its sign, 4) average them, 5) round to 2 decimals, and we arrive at 0.12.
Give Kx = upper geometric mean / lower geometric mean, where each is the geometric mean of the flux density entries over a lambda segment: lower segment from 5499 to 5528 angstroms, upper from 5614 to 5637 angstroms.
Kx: 0.96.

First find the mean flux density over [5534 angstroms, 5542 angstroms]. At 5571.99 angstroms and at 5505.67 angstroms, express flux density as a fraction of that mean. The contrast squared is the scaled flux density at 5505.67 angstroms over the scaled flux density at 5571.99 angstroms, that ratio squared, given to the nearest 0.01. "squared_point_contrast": 1.00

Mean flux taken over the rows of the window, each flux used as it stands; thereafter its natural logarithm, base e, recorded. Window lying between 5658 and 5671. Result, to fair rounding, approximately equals 0.95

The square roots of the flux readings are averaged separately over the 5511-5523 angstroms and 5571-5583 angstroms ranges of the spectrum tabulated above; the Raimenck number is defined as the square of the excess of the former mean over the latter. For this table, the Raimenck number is 0.0022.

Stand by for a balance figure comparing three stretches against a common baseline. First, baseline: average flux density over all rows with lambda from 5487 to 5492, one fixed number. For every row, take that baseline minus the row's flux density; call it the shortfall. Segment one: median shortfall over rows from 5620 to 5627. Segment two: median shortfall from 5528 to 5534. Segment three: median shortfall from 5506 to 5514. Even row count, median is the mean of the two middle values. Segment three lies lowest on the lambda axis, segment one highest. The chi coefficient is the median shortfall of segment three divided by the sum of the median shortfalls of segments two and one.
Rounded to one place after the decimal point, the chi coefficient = 0.3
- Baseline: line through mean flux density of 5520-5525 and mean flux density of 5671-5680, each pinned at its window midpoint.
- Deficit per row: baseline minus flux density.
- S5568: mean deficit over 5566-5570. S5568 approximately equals 0.21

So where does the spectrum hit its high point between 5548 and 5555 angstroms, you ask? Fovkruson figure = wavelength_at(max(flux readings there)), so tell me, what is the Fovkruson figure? 5554.06 angstroms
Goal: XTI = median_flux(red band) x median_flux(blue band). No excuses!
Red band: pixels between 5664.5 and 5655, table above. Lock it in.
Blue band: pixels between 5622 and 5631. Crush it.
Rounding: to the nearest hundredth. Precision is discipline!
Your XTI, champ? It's 7.01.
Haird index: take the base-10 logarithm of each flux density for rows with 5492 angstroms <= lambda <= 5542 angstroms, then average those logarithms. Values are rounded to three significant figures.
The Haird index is 0.419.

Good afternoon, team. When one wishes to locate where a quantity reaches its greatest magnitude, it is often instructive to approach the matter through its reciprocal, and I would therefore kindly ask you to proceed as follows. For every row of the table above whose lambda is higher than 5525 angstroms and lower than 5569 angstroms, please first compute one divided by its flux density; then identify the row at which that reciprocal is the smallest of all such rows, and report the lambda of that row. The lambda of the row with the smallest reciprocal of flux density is 5542.56 angstroms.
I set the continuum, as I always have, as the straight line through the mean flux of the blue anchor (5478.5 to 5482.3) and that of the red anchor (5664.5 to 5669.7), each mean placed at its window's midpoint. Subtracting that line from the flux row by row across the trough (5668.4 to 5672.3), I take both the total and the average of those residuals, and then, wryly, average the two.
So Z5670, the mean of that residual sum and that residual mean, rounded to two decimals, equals 0.24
